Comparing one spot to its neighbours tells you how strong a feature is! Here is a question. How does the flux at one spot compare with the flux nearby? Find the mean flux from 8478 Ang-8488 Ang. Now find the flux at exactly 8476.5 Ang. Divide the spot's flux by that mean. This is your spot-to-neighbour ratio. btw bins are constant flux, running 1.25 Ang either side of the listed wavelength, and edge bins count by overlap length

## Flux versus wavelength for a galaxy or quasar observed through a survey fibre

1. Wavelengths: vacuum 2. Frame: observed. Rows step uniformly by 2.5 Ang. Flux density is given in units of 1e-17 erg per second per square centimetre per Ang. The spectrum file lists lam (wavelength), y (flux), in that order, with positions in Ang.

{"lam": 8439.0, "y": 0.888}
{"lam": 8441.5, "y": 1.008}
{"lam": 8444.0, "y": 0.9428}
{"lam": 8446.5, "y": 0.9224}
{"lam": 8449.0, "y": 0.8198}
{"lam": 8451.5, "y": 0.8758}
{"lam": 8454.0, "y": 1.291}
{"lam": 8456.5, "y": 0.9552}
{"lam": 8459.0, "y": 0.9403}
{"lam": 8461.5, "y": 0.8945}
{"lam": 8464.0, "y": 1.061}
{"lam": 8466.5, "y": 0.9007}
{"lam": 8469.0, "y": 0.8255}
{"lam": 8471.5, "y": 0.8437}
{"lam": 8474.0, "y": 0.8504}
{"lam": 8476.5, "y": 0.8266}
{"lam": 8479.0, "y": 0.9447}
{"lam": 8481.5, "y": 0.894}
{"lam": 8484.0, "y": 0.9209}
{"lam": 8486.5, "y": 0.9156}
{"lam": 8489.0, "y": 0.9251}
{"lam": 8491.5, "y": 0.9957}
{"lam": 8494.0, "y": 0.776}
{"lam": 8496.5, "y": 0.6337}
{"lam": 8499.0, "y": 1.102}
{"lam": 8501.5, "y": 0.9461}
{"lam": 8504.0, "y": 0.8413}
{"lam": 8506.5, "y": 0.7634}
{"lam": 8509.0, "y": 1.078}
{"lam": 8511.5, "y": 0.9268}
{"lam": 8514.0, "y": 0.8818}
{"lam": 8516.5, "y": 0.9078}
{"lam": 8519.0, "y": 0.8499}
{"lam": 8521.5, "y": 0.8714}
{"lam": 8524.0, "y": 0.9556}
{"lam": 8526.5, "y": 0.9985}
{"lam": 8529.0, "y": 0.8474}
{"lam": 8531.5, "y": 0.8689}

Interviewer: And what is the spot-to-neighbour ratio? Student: 0.90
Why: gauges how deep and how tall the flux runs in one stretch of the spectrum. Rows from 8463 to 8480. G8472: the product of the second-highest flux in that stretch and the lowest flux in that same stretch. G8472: 0.780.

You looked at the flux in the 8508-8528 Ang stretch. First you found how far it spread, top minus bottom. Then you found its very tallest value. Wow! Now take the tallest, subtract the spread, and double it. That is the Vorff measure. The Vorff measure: 1.70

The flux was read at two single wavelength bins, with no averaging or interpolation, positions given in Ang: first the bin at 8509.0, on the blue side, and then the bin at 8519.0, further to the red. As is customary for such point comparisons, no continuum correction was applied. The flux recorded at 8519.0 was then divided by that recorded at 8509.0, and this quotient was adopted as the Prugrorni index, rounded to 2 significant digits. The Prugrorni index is 0.79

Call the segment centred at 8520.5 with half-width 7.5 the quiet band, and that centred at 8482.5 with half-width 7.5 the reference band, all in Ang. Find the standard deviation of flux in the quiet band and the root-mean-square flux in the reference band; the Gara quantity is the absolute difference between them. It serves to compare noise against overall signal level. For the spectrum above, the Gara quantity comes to 0.85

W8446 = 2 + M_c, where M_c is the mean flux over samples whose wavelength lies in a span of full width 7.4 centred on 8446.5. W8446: 2.90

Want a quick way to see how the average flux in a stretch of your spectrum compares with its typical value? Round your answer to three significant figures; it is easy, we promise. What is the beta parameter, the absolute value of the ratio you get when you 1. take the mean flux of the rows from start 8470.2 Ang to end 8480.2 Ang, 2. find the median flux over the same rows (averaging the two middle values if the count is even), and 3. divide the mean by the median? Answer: 1.02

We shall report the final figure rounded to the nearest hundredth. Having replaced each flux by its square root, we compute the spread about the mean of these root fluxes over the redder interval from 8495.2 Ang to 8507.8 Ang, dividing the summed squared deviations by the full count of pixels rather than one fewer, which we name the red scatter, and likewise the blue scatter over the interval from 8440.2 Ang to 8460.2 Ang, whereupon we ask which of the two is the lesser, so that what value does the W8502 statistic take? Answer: 0.06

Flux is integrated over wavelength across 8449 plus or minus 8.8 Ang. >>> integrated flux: 17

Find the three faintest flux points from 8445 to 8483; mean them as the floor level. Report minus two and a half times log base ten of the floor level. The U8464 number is 0.21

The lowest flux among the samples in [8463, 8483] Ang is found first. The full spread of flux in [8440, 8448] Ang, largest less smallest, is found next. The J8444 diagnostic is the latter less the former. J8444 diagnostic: -0.74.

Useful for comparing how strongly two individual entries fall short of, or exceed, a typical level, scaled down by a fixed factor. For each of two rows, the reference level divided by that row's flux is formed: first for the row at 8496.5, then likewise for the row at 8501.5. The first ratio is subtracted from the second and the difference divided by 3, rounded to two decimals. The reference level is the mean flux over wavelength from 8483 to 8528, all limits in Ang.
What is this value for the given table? -0.16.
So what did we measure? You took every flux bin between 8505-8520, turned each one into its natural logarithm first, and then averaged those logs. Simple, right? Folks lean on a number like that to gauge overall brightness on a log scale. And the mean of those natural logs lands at -0.11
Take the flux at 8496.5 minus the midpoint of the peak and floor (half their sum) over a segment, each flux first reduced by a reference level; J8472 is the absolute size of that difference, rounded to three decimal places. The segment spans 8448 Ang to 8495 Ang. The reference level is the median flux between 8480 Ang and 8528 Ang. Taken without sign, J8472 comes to 0.400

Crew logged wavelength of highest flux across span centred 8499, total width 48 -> 8499.0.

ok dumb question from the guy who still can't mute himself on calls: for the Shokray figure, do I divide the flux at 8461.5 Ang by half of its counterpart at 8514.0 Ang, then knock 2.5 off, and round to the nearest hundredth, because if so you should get -0.47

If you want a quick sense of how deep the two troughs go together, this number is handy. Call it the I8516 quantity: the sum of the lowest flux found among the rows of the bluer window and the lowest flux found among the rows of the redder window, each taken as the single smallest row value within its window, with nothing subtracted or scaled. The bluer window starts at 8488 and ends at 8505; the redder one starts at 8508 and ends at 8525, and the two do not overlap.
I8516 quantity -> 1.48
